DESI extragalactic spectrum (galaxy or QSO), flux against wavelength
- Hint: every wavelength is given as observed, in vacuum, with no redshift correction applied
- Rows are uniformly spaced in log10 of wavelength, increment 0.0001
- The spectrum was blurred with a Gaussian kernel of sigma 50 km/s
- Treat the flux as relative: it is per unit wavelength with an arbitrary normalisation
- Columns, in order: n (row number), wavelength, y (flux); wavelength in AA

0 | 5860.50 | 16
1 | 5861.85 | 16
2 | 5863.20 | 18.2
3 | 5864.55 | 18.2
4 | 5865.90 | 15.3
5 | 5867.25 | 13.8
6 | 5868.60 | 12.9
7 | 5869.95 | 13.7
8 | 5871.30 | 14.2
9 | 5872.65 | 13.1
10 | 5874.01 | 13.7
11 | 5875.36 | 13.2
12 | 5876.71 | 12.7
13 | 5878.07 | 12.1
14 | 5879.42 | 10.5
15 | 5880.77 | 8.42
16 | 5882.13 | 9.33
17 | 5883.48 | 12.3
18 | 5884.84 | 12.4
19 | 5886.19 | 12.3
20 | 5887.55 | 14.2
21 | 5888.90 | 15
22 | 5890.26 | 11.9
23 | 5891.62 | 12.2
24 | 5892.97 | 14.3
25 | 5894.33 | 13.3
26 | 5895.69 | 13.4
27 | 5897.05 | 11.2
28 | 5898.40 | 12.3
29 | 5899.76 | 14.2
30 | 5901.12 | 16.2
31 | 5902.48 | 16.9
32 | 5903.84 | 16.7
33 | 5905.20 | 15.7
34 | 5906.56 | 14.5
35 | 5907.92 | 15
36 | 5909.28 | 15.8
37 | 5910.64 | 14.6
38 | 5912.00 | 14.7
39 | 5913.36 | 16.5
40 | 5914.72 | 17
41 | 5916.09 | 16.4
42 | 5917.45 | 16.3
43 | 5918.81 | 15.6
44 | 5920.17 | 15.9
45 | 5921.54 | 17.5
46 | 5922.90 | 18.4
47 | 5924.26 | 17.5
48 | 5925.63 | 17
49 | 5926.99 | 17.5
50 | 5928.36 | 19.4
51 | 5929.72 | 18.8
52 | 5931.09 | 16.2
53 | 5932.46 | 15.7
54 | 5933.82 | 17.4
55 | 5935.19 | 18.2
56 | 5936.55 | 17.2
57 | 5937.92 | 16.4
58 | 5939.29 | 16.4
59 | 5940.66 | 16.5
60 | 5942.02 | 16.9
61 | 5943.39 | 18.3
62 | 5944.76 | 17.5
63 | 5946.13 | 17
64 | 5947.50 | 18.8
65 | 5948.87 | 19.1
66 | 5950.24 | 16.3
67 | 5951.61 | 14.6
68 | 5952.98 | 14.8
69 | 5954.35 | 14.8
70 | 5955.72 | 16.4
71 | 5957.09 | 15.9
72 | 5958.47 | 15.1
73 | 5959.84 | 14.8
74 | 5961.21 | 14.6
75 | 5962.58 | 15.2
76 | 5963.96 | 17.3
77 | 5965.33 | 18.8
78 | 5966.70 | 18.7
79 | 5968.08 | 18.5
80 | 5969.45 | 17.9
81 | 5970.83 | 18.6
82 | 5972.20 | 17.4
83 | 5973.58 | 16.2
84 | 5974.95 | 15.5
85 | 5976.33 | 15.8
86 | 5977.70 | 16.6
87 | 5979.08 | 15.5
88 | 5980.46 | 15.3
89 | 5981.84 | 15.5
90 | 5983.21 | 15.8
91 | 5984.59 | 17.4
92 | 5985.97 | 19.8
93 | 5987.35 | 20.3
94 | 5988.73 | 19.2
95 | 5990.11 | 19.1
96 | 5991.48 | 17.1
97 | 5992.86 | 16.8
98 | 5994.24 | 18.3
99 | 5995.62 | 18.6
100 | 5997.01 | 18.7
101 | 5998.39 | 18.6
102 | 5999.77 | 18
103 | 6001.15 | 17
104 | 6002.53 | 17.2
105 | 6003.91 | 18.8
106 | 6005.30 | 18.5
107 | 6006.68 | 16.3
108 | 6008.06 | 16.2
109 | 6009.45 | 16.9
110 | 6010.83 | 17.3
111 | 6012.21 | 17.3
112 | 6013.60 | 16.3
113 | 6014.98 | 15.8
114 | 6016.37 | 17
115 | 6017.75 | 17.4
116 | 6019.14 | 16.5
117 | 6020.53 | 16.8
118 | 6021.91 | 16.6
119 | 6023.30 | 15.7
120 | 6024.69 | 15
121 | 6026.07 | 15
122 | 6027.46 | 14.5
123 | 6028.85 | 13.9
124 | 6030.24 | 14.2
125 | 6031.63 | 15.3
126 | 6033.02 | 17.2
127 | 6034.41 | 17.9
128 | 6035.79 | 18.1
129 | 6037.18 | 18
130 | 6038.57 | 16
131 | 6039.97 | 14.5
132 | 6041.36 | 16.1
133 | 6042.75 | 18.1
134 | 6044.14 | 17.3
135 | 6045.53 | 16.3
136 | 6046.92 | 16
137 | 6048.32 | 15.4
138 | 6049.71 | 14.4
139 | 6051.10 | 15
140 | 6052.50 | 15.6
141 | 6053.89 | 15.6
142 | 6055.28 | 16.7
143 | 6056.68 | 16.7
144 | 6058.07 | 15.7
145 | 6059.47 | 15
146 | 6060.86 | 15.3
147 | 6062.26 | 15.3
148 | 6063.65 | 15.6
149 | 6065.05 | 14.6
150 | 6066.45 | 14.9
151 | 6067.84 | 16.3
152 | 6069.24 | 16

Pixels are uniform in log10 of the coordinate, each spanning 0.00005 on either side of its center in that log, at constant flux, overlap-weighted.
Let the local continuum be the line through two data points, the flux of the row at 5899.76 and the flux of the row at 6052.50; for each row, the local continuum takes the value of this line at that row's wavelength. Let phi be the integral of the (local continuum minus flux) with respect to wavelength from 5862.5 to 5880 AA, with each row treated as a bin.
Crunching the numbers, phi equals -1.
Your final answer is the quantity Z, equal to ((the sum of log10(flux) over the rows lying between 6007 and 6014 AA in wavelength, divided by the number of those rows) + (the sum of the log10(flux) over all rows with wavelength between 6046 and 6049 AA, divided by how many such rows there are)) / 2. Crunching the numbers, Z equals 1.21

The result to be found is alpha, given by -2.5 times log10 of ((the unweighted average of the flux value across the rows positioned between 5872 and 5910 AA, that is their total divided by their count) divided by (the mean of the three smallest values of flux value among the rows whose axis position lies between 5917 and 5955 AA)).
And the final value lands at 0.1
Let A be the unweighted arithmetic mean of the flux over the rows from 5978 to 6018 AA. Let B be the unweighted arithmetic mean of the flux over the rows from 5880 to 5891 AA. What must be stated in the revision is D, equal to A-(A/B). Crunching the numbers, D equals 16.0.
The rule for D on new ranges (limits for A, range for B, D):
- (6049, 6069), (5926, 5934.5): 14.6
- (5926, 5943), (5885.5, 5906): 16.0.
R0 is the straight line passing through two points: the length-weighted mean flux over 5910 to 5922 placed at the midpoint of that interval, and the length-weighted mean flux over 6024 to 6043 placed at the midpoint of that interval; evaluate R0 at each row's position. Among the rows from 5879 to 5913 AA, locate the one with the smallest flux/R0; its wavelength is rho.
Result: 5880.77 AA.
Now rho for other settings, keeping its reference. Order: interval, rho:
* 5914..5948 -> 5918.81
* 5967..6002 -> 5980.46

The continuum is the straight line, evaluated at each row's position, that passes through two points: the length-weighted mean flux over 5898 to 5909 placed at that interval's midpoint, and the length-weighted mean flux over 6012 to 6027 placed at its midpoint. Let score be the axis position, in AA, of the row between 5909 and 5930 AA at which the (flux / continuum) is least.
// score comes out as 5910.64 AA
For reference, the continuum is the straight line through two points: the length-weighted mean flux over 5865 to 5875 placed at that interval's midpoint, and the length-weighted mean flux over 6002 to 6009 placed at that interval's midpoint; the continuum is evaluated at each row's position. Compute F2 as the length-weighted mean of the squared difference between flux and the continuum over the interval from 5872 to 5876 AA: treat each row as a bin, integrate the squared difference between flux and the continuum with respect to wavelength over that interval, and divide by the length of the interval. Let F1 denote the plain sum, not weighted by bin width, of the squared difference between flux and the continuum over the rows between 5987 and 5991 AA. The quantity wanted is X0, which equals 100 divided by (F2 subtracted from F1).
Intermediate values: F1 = 21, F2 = 0.5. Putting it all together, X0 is 5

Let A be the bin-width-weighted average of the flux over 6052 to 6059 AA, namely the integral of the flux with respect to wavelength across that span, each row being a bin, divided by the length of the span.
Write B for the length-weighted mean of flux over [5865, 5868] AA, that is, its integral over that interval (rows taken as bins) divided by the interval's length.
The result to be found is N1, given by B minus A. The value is -1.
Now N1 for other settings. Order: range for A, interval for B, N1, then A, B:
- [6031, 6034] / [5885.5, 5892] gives -3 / 16.4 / 13.2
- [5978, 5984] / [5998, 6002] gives 2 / 15.6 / 17.8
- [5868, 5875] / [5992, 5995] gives 4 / 13.5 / 17.6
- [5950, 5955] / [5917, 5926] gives 2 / 15.0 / 16.9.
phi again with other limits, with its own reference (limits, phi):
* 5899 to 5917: -26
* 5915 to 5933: -48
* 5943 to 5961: -30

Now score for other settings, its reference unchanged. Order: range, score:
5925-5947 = 5932.46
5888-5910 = 5897.05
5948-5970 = 5961.21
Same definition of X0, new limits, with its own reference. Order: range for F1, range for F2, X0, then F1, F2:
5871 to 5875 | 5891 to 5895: -80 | 1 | 2.2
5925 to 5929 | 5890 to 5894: 5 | 23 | 3.3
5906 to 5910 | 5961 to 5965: -106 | 1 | 1.9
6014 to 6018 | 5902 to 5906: 112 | 4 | 2.9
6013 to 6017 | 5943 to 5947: 54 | 5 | 3.5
